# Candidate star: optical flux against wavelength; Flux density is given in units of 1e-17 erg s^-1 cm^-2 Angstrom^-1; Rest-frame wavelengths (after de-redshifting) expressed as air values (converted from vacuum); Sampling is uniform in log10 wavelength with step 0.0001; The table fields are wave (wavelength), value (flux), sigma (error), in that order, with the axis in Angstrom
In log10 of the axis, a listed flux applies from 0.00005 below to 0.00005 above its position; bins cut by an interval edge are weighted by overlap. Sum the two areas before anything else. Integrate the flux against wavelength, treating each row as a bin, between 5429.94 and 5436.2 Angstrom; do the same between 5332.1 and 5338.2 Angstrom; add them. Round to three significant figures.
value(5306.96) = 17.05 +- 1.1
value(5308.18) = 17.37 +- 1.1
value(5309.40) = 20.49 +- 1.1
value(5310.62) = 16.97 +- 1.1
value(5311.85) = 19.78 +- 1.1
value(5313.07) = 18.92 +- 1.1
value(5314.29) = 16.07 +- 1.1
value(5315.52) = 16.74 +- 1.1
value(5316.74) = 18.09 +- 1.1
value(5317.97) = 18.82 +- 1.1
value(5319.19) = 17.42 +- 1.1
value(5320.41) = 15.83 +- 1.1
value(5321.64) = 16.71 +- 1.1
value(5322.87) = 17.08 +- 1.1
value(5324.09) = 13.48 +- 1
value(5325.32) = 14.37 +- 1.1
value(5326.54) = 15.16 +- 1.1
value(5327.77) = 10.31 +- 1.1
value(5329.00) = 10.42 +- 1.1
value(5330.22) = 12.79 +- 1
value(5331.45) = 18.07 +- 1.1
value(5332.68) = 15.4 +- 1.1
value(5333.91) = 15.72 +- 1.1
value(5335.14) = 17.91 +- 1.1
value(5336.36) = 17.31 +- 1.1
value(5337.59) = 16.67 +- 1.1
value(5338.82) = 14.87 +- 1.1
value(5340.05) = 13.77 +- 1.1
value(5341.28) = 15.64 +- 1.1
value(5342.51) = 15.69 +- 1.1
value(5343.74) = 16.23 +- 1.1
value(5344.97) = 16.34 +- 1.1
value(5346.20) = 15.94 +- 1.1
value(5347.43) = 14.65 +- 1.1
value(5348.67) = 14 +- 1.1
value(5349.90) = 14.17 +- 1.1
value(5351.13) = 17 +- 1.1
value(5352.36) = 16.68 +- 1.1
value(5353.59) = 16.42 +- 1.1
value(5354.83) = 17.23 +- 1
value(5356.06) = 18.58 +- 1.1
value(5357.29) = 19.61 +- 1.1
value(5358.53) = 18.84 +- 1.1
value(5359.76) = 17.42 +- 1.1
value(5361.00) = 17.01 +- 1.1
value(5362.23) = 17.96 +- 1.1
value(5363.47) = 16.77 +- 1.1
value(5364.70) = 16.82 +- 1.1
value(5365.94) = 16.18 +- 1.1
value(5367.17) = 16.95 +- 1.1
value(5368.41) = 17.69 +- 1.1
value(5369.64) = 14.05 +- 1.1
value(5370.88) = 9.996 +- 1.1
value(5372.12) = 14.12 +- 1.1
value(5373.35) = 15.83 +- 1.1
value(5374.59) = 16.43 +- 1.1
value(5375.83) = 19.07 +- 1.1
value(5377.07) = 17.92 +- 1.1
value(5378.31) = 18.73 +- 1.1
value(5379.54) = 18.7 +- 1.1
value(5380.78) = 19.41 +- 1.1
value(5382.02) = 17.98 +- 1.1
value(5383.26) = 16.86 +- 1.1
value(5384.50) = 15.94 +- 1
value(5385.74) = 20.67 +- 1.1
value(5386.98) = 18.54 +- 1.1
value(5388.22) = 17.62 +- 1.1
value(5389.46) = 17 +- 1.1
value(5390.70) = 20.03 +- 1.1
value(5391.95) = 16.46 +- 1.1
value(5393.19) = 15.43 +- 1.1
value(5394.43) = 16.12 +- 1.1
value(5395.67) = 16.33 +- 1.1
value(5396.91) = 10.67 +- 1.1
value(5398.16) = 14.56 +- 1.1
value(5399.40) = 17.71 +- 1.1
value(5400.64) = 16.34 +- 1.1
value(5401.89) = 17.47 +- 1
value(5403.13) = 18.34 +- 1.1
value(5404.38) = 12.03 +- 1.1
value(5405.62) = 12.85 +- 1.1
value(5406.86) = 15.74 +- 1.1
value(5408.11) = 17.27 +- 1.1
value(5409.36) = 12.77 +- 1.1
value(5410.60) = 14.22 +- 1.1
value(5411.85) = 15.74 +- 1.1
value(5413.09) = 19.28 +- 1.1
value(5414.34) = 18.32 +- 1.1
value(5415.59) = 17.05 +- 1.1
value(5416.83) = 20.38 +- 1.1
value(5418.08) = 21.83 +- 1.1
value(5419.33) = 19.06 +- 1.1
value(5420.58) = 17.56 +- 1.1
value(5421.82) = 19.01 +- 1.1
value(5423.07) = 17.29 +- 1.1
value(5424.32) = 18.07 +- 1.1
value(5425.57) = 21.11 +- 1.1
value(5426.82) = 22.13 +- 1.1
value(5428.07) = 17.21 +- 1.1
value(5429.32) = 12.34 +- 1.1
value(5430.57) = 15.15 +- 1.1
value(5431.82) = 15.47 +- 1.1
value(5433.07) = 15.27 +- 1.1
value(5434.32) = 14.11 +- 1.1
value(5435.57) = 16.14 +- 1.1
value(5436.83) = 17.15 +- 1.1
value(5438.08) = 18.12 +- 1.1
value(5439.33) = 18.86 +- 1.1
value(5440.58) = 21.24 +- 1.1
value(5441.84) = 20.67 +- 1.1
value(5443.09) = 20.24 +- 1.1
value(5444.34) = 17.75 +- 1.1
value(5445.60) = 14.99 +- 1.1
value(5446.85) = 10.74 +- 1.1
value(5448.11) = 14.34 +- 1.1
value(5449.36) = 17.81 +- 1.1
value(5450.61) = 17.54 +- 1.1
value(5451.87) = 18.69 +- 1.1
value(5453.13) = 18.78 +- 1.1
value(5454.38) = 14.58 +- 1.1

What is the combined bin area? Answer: 197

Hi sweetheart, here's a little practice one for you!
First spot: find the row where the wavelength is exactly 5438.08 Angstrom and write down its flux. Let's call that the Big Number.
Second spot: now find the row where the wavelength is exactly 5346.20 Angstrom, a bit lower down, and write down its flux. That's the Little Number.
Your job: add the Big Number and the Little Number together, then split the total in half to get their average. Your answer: 17.0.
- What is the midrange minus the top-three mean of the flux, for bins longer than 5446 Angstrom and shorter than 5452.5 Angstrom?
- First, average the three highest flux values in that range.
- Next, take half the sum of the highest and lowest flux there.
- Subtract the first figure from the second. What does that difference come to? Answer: -3.3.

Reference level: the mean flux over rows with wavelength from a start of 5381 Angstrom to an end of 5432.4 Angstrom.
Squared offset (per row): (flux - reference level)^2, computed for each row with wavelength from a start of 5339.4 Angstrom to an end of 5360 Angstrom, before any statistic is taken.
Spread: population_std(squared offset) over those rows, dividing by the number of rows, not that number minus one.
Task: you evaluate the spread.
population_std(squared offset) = 3.4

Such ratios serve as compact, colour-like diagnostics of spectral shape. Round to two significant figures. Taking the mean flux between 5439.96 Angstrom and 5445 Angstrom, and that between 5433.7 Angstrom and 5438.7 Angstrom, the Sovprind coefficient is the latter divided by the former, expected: 0.82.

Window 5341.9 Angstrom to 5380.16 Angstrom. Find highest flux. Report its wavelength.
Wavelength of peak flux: 5357.29 Angstrom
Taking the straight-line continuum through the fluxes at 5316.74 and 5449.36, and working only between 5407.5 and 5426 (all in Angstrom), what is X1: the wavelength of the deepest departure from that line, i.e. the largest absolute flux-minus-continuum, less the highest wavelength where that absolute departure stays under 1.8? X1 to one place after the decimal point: -15.0 Angstrom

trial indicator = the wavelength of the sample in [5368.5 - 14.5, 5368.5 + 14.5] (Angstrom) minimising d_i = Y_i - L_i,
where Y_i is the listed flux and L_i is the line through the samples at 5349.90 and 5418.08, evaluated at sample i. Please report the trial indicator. 5370.88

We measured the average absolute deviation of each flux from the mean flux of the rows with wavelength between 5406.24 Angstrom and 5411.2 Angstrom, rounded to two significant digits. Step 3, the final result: 1.5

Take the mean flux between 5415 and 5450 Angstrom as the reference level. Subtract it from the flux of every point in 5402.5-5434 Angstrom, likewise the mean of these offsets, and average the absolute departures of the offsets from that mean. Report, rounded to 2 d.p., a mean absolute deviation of 2.29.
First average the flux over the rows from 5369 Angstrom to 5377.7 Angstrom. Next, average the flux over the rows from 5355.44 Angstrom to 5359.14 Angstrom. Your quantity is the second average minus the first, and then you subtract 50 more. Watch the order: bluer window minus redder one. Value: -46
